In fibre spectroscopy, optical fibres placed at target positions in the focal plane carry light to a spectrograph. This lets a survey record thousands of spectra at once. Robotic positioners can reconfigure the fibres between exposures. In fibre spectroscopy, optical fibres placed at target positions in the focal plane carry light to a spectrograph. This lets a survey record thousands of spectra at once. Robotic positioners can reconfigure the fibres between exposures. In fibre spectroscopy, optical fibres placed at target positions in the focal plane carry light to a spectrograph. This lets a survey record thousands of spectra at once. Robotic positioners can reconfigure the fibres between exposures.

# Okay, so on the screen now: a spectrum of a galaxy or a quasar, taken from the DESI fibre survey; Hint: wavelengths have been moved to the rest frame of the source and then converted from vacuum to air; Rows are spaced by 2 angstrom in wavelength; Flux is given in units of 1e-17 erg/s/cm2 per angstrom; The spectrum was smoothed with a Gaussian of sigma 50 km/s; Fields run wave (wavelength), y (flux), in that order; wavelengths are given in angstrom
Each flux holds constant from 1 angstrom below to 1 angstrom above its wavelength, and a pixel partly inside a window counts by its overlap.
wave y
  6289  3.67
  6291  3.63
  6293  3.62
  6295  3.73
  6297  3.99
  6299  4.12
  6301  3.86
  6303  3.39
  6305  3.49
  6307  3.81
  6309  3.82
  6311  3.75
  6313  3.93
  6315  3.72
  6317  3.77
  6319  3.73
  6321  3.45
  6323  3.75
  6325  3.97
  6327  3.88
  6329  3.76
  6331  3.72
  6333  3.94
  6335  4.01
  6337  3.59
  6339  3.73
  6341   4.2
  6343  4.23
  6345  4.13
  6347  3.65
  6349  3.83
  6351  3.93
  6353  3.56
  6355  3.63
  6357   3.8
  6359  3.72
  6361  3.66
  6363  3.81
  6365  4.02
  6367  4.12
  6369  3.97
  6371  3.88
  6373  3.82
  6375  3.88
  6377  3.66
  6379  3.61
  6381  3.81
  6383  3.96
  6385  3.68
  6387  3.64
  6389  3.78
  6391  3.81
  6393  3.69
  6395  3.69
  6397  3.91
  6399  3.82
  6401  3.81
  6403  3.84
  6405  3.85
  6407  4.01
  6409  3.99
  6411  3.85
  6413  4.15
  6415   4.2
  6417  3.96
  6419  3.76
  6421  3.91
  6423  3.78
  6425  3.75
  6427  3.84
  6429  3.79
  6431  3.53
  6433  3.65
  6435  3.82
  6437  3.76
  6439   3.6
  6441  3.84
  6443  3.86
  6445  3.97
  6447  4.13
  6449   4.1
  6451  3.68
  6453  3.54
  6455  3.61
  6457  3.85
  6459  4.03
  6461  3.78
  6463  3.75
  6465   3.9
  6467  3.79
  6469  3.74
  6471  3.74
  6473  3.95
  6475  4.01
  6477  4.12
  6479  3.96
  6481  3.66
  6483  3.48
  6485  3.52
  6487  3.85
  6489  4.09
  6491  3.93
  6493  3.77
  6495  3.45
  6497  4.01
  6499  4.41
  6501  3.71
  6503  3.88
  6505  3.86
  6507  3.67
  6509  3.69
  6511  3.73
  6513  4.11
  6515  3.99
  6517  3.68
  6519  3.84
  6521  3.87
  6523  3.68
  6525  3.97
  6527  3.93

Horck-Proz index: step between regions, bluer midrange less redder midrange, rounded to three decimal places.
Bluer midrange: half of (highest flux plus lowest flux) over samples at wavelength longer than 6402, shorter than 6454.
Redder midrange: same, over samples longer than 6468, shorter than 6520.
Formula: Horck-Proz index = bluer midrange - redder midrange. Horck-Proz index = -0.065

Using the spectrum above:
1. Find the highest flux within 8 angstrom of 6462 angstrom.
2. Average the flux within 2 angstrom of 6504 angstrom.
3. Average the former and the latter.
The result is 3.95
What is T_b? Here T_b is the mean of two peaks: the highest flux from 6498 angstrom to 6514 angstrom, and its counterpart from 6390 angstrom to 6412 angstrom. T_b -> 4.21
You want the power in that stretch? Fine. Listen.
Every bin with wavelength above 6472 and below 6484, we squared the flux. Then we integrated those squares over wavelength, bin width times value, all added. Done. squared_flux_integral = 180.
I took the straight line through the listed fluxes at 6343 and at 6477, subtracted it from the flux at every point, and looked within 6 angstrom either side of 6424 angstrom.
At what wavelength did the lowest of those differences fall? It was 6425 angstrom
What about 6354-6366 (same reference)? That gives 6355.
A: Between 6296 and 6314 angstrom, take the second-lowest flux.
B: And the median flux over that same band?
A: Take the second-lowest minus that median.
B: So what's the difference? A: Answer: -0.33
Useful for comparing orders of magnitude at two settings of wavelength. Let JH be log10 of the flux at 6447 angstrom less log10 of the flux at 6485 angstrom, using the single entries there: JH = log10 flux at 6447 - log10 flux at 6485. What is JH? 0.07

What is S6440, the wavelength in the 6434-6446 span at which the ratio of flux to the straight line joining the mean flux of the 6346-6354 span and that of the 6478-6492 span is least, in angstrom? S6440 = 6439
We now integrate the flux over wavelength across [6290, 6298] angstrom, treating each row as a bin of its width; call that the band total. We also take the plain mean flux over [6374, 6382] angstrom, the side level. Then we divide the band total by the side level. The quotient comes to 8.01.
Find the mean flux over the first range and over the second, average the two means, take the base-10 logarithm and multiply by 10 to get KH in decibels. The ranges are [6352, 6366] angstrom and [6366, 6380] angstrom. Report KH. 5.79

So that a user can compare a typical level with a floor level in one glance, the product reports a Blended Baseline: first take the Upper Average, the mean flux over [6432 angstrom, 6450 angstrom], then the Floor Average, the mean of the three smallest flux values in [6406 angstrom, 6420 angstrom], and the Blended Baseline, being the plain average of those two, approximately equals 3.86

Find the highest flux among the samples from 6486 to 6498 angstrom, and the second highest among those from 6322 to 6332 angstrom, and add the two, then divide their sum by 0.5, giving 15.9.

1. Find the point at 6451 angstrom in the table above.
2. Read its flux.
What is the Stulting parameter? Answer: 3.68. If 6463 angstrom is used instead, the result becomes 3.75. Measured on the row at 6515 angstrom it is 3.99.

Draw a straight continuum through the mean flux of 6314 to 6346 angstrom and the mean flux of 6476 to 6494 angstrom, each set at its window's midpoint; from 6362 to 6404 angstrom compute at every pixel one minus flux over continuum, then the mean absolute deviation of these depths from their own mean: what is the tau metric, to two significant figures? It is 0.025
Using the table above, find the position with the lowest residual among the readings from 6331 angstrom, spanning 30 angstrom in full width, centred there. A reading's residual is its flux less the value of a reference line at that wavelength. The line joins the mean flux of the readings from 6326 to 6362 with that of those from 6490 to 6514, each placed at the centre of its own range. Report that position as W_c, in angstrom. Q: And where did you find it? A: 6321 angstrom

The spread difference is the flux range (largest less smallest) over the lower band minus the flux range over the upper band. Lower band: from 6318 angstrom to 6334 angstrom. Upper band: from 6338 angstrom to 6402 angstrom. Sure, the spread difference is -0.15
